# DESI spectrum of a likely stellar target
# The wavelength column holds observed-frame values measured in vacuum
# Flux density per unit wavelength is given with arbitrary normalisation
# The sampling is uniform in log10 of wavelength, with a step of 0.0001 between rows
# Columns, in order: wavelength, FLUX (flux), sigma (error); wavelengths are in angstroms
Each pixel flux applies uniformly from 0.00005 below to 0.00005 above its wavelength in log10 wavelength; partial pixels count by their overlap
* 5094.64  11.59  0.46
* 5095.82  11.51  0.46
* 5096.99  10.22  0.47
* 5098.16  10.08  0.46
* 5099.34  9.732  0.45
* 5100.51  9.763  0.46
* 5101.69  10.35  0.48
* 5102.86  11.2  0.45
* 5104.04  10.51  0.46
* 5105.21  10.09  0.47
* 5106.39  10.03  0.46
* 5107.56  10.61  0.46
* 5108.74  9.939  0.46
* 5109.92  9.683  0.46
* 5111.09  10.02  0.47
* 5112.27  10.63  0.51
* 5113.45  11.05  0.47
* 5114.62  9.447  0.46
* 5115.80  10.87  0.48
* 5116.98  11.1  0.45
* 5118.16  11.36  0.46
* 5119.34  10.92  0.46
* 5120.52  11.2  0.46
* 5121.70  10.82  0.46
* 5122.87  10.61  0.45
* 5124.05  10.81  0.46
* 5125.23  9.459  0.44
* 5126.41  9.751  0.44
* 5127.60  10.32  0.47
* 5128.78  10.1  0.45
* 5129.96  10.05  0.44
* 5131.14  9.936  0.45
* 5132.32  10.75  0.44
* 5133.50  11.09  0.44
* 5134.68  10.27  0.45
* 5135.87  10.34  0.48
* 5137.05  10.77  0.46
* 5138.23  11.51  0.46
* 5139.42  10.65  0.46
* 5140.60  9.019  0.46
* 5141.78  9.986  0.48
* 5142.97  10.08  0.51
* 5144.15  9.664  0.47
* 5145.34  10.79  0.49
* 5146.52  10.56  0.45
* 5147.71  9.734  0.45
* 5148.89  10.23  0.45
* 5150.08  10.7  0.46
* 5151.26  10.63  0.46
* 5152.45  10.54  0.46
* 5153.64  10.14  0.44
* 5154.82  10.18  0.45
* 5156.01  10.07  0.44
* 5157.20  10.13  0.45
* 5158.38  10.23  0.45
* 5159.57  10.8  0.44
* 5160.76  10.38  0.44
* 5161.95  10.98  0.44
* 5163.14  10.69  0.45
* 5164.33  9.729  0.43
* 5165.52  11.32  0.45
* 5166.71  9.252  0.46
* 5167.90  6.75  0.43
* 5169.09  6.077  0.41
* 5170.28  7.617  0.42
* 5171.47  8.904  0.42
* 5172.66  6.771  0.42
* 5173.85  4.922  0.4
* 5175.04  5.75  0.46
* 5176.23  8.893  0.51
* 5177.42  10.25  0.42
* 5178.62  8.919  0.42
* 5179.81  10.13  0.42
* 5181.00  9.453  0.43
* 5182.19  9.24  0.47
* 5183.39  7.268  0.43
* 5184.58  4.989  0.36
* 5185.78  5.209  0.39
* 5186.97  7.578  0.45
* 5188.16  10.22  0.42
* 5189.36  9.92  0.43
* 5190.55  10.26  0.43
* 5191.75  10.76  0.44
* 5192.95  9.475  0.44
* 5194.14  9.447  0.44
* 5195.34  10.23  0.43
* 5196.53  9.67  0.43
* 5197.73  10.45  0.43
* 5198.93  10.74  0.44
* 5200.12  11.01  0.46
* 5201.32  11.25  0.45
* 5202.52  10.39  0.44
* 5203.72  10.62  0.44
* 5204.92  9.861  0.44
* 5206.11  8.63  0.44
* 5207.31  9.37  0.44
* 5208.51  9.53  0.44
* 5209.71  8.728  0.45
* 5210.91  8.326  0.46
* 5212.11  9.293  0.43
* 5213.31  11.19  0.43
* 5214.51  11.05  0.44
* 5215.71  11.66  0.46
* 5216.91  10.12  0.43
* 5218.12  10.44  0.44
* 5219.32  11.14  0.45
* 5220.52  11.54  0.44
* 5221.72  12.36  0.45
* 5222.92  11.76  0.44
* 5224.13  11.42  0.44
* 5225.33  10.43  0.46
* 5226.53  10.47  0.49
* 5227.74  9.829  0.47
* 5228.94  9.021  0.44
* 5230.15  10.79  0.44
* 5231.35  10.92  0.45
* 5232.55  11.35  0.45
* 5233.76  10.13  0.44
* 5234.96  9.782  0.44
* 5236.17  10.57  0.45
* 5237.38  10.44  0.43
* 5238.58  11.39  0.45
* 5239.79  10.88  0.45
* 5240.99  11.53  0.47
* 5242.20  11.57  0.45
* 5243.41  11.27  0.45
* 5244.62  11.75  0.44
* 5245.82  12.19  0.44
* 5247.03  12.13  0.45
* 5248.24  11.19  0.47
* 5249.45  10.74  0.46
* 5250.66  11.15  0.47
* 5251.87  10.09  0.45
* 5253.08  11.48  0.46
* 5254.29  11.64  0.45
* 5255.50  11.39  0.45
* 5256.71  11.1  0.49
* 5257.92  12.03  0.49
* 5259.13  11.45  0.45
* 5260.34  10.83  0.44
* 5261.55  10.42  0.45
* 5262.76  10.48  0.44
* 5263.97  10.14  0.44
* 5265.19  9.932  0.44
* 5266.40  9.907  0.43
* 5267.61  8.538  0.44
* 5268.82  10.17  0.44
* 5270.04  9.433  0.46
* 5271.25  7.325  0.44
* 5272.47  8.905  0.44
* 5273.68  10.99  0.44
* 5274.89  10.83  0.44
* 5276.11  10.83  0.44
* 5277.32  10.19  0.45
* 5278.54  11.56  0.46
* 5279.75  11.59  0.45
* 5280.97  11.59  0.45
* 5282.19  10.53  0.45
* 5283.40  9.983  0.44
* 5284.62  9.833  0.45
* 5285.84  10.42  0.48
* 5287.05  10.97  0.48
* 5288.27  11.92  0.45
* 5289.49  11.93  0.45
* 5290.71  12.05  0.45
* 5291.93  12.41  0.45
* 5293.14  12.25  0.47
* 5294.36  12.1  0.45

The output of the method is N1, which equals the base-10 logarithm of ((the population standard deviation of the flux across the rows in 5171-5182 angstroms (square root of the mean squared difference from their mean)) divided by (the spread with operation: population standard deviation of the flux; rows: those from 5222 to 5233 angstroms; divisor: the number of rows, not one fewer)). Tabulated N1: 0.4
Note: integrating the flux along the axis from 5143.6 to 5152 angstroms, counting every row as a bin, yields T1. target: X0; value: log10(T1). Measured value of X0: 1.94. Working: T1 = 87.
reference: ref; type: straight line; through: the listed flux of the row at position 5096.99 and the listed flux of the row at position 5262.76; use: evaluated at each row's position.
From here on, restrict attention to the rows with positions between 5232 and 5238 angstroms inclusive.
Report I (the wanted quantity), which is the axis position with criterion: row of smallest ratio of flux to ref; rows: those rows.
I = 5234.96 angstroms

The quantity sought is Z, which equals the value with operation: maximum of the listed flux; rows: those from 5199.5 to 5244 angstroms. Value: 12.36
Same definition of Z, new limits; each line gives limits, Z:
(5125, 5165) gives 11.51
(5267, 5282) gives 11.59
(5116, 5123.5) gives 11.36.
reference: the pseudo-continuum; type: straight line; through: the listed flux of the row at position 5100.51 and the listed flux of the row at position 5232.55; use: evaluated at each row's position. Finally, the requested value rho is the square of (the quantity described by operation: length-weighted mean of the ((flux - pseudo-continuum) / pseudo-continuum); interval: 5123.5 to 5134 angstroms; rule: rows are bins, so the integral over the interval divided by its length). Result 0.000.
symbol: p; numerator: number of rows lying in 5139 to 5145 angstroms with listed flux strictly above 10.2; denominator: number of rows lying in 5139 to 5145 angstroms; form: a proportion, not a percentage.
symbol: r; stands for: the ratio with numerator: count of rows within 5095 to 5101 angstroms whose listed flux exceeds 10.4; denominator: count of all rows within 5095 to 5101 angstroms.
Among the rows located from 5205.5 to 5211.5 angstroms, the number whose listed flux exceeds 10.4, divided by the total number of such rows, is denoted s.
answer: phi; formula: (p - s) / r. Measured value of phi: 1.0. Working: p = 0.20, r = 0.20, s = 0.00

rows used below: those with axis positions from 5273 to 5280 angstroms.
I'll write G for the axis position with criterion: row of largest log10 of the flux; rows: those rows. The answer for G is 5279.75 angstroms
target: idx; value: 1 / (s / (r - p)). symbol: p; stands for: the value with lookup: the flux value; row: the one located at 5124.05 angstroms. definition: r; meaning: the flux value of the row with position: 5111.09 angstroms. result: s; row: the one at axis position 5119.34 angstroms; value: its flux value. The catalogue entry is -0.07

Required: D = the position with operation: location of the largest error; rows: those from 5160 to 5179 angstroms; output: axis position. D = 5176.23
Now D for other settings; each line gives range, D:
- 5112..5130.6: 5112.27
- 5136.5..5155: 5142.97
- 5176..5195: 5176.23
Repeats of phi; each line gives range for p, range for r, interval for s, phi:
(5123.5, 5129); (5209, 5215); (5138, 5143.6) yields 0.0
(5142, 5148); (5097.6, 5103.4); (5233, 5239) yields -1.0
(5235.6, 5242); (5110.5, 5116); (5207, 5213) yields 1.7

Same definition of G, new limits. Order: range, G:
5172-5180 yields 5177.42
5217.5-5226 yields 5221.72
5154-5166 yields 5165.52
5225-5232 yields 5231.35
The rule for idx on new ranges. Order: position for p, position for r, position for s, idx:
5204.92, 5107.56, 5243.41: 0.07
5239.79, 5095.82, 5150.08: 0.06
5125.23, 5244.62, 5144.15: 0.24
